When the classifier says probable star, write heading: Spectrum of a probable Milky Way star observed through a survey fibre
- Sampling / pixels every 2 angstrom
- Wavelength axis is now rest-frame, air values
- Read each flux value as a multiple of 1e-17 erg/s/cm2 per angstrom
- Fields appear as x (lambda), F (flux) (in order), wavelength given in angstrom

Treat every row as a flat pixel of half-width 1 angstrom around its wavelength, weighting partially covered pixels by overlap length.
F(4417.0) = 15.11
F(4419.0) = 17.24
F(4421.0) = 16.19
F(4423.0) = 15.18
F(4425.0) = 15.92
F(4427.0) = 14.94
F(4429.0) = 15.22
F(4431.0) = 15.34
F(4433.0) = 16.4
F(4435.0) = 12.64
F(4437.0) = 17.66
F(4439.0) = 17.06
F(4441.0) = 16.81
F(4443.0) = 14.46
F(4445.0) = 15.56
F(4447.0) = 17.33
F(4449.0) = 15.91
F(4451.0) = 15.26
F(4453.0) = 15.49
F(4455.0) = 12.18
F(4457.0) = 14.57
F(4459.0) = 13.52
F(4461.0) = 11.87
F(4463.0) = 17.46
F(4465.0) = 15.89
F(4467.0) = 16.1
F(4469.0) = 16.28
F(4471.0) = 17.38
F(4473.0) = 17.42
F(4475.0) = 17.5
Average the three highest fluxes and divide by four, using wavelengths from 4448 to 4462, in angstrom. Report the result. 3.89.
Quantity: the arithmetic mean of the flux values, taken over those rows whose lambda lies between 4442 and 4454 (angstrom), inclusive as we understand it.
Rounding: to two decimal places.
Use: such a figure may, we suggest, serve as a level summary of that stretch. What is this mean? 15.67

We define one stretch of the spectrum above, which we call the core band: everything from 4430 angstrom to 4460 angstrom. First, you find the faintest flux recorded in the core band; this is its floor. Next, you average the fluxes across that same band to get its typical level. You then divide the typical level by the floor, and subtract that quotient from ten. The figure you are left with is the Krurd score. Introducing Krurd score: 8.74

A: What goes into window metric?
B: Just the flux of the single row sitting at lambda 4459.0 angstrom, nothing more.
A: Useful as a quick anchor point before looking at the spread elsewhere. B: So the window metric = 13.52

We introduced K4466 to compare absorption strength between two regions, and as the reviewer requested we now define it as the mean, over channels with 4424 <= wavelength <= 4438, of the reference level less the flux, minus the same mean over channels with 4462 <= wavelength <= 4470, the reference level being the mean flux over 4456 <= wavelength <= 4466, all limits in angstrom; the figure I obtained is 1.0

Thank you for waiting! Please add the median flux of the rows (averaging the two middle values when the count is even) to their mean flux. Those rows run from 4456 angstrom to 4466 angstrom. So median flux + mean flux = 29.2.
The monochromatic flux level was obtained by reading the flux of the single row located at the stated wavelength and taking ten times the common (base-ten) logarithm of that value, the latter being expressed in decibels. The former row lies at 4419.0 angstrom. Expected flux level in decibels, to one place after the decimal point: 12.4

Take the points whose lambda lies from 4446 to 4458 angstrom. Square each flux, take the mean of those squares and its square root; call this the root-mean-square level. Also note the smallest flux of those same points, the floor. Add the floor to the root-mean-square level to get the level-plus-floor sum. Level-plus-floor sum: 27.4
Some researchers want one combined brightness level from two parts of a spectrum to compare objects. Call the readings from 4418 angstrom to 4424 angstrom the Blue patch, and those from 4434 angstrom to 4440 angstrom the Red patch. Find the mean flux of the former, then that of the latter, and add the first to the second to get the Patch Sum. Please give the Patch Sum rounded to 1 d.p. 32.0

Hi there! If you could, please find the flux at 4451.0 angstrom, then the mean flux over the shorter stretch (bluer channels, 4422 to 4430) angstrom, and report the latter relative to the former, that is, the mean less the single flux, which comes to 0.1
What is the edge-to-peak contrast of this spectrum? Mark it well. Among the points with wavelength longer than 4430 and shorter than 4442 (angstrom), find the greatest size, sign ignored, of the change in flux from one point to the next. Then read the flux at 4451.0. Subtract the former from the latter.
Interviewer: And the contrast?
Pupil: 10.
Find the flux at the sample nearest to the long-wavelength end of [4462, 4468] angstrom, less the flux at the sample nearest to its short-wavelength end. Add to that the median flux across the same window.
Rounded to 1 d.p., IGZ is 14.7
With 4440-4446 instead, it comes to 14.3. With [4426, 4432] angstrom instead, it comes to 15.6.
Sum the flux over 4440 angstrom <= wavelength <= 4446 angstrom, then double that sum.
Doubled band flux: 94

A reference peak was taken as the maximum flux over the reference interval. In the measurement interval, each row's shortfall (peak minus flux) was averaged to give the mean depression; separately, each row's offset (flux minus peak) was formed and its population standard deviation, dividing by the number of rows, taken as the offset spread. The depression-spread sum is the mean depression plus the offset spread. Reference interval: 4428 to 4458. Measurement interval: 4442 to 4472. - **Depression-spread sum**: 4.04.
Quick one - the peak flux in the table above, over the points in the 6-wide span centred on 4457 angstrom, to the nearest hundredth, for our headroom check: 14.57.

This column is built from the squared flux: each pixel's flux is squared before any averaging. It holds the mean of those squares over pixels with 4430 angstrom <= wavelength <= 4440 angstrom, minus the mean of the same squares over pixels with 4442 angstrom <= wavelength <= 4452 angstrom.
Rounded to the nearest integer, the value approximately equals 6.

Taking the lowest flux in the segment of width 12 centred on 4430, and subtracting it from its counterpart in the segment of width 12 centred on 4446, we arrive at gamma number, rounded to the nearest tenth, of 1.8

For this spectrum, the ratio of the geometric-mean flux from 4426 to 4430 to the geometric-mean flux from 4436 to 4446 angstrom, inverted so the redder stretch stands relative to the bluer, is 1.08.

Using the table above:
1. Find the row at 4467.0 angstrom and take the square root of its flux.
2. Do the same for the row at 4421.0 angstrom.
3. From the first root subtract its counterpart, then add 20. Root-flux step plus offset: 20.0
